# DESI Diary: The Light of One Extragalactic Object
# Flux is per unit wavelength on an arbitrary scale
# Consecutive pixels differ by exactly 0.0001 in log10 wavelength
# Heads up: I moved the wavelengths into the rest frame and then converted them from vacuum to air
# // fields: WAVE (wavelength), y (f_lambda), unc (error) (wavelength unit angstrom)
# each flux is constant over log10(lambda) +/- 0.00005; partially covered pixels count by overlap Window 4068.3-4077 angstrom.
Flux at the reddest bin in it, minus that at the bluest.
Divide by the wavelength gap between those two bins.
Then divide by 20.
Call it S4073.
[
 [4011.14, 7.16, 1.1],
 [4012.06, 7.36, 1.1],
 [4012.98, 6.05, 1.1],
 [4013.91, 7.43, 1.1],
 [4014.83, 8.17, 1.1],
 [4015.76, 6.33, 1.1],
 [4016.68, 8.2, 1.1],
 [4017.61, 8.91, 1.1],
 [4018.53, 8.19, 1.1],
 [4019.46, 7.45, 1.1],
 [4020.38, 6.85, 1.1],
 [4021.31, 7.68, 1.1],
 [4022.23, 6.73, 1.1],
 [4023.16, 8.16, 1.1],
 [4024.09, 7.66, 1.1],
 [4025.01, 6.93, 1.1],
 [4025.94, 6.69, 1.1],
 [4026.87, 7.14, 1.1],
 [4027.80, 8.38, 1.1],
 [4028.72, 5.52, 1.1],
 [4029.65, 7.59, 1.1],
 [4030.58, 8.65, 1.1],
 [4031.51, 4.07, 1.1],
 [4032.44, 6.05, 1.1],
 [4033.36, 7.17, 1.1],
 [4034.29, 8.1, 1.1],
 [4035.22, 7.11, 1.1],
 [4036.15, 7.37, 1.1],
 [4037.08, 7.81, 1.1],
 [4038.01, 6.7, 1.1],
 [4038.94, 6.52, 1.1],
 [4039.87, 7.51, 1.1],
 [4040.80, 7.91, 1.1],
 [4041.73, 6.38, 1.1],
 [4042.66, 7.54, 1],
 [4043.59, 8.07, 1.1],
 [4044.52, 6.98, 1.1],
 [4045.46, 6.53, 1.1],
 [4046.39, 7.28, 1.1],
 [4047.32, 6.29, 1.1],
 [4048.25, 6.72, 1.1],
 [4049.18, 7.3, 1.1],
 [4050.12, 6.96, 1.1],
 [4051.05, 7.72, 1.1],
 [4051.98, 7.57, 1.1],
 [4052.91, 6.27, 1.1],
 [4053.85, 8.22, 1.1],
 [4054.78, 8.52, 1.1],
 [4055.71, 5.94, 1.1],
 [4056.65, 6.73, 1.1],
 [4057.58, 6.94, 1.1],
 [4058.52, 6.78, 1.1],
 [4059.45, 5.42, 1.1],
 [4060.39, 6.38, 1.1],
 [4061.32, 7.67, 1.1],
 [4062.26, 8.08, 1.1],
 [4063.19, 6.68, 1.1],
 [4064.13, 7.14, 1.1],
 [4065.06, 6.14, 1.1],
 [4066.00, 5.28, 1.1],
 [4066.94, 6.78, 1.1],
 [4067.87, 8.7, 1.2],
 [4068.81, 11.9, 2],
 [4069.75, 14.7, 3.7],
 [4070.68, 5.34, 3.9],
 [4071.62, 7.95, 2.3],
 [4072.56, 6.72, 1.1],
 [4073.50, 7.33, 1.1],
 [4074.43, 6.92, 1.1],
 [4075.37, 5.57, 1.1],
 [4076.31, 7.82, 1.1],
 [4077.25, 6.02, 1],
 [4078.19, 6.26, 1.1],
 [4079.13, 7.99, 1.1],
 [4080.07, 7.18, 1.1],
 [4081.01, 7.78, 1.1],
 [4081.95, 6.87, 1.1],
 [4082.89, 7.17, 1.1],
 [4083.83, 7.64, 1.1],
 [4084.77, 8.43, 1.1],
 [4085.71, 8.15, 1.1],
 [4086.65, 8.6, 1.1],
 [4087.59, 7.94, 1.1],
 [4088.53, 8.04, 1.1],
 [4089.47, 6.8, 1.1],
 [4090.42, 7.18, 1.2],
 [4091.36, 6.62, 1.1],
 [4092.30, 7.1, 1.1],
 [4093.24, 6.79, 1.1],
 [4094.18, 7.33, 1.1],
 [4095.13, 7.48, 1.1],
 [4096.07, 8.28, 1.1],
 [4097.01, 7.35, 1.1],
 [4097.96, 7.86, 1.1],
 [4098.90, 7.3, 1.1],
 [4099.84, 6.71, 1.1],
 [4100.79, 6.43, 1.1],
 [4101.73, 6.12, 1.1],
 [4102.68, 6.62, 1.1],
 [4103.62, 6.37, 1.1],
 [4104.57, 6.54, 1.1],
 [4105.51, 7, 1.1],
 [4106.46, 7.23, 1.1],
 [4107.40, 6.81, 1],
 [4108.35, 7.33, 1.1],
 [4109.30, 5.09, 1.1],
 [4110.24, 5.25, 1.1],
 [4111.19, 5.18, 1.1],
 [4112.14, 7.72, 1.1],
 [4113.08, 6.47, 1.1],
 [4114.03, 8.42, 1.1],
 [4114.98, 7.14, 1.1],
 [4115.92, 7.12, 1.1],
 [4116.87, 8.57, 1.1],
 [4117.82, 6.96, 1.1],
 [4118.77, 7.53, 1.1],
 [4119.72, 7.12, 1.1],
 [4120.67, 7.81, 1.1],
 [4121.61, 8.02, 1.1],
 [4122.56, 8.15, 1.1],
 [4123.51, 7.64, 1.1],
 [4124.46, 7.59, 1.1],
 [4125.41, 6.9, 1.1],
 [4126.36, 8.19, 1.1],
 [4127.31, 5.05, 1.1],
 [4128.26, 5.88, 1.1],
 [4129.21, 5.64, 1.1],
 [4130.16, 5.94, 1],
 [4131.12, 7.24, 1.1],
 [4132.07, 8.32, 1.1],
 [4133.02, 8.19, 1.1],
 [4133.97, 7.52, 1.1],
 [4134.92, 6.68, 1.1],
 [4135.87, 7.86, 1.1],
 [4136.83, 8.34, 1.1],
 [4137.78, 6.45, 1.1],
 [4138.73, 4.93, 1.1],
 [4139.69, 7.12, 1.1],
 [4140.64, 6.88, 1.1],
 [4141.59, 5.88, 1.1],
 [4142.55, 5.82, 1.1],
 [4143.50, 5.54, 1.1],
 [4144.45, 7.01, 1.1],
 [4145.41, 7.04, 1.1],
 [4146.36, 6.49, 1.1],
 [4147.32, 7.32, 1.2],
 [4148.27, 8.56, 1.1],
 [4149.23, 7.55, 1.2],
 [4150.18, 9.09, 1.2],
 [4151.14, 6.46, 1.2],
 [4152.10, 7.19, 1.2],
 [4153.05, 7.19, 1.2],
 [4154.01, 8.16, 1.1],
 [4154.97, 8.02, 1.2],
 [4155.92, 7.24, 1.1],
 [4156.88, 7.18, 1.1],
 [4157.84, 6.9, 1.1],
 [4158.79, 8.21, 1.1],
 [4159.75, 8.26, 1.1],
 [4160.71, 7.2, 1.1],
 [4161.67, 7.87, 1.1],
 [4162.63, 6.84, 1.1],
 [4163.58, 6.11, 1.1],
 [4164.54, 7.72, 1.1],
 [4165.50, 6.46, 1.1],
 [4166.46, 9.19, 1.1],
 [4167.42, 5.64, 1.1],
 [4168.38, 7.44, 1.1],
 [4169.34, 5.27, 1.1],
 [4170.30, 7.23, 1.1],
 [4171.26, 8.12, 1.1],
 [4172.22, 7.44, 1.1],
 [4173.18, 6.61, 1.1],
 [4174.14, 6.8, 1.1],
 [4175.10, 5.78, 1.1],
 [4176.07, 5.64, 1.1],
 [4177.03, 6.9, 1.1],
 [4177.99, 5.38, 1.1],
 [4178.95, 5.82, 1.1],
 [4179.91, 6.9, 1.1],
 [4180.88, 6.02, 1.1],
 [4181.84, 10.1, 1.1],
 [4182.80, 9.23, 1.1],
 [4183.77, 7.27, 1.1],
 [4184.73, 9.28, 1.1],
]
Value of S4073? -0.027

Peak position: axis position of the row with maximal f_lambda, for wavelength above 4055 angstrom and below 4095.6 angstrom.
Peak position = 4069.75 angstrom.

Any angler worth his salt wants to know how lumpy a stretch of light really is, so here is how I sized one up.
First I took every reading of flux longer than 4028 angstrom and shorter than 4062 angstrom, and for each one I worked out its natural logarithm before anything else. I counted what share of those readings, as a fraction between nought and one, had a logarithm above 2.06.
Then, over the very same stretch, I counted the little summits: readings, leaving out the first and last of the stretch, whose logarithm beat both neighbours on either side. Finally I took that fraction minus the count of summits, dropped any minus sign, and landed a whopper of 10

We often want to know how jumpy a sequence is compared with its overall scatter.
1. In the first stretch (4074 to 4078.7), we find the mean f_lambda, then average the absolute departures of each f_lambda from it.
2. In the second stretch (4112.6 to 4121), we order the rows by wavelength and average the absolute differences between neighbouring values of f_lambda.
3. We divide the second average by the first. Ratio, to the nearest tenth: 1.5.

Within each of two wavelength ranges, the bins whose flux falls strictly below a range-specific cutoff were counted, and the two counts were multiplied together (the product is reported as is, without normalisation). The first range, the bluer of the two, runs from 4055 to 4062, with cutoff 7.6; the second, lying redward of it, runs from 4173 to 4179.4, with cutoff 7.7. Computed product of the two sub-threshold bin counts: 42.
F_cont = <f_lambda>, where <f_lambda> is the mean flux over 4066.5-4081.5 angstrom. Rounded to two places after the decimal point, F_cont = 7.81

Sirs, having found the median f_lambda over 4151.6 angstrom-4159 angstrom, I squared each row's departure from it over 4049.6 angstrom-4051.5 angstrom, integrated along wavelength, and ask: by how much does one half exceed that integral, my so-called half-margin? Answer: 0.2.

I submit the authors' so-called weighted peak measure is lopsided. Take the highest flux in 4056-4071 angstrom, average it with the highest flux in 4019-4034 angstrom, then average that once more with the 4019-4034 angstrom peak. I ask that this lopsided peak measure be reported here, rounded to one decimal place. 10.2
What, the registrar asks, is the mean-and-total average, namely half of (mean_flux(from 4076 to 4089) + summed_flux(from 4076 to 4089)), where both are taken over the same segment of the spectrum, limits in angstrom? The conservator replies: 56.7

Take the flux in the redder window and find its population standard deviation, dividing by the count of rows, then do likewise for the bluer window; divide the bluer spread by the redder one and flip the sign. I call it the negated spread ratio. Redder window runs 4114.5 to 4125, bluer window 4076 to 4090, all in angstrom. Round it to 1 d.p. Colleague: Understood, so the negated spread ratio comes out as -1.5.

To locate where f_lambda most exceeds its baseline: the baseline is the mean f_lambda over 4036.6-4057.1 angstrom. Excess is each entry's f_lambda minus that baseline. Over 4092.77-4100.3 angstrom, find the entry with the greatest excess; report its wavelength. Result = 4096.07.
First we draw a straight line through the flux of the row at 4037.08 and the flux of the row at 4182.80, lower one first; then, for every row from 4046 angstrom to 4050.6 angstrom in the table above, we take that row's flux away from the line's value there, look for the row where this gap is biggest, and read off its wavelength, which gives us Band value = 4047.32 angstrom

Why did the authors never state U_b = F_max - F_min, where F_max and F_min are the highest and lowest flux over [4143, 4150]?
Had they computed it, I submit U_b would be 3.0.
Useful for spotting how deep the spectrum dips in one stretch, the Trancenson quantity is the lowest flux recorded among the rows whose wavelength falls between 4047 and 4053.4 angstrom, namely 6.27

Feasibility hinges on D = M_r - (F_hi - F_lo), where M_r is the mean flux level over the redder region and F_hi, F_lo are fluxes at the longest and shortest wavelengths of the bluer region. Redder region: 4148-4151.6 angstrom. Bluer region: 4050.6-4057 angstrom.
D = 8.9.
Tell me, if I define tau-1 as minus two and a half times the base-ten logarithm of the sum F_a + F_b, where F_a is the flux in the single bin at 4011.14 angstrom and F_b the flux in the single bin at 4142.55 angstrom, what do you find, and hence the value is -2.78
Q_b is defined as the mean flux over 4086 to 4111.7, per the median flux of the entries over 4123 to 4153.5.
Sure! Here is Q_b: 0.98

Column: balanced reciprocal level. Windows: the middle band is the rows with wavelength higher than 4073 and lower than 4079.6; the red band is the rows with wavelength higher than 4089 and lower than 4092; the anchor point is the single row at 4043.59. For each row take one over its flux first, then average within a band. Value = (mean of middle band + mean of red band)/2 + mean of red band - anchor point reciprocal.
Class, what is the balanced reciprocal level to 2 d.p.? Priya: 0.17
